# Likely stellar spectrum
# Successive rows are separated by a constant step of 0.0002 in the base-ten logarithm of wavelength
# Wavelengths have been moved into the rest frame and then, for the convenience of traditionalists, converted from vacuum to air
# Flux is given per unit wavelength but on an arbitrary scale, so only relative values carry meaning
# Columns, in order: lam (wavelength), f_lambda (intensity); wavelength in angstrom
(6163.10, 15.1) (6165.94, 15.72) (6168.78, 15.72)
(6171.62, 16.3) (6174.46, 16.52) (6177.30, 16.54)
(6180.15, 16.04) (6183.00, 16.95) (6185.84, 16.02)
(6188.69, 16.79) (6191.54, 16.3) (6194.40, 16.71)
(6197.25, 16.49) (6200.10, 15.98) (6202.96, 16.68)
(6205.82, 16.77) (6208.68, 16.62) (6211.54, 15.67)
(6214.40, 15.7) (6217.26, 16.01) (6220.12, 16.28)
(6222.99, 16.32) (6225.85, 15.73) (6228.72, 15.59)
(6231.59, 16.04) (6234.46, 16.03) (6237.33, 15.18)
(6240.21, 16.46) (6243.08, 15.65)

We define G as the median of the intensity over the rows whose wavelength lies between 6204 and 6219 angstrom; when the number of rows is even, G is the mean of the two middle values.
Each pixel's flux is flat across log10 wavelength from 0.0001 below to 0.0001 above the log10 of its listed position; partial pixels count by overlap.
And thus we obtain 16.0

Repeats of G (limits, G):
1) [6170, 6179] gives 16.5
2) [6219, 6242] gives 16.0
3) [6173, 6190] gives 16.5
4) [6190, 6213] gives 16.6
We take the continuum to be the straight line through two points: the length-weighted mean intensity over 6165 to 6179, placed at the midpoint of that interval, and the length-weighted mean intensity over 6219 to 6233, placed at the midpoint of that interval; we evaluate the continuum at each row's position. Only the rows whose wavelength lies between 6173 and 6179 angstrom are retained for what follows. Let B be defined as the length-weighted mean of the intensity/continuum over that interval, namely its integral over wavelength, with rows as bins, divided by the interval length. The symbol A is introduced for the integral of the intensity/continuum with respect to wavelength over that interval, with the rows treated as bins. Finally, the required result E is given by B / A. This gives 0.17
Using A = 6.1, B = 1.02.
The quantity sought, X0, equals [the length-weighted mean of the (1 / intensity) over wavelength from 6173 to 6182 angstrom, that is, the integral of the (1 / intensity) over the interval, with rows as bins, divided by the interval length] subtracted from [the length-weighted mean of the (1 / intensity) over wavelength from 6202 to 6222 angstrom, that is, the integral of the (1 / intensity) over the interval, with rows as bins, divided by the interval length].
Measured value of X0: 0.0006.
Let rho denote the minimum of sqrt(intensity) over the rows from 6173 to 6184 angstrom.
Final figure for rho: 4.00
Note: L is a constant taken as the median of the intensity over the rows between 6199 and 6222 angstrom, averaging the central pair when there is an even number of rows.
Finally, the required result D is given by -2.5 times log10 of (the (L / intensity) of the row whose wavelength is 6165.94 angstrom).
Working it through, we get -0.03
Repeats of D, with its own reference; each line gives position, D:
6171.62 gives 0.01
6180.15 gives -0.01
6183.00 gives 0.05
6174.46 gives 0.02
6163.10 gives -0.07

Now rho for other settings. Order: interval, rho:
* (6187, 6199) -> 4.04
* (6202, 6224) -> 3.96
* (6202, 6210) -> 4.08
